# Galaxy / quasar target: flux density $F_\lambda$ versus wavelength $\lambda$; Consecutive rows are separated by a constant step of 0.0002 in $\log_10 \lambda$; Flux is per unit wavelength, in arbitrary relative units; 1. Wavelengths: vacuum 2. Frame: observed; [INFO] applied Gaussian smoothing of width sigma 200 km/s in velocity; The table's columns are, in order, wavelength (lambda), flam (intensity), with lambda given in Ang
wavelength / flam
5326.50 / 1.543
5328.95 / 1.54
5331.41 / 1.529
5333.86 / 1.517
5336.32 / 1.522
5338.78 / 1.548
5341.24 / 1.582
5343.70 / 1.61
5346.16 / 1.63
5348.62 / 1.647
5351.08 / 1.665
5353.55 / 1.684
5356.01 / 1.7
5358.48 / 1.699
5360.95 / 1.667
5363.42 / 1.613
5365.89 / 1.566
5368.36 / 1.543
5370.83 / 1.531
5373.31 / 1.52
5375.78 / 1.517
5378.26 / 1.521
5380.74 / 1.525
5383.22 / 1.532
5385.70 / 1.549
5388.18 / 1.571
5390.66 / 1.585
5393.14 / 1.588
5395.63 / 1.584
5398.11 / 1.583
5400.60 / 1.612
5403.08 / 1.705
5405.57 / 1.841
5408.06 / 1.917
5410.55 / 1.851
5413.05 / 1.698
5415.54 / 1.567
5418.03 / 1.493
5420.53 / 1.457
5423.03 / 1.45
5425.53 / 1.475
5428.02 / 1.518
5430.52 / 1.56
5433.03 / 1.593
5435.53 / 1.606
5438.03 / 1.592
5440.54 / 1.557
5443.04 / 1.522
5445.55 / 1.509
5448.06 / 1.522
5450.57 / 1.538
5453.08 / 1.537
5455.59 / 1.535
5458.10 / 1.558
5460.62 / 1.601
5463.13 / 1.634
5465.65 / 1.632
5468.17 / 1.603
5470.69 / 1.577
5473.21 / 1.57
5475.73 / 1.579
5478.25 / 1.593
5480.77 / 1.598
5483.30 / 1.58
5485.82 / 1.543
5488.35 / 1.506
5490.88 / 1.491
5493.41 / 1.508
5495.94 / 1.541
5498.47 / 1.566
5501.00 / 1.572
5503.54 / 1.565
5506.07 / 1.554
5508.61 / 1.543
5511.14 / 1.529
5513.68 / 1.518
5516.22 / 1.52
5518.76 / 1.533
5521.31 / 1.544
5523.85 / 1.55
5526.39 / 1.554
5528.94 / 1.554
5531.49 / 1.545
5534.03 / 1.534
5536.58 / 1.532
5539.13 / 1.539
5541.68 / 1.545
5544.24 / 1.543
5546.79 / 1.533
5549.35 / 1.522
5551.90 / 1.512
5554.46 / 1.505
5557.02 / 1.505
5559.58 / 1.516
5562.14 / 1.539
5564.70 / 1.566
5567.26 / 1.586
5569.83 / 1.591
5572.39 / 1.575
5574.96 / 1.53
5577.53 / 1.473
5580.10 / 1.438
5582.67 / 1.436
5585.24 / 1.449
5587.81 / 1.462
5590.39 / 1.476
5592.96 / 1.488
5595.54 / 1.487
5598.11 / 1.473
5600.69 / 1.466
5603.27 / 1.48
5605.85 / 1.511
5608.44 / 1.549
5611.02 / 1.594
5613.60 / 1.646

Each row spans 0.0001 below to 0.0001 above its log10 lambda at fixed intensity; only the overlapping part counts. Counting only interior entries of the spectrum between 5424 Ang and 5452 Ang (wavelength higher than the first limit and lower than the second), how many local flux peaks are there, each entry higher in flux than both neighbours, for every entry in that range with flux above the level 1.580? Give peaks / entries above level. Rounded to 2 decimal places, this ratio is 0.33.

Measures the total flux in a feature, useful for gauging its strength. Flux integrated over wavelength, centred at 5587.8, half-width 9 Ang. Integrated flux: 26.3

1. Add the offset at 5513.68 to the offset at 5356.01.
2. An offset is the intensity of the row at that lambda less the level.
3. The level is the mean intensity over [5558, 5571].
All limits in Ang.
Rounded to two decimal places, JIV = 0.10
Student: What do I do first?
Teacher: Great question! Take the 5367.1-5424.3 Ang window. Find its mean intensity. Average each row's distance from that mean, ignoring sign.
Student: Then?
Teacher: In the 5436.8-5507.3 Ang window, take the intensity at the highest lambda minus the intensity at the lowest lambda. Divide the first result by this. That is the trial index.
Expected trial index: -2.4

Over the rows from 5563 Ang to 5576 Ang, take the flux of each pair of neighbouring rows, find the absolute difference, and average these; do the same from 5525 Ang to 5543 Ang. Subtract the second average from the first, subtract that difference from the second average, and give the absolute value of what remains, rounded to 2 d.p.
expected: 0.01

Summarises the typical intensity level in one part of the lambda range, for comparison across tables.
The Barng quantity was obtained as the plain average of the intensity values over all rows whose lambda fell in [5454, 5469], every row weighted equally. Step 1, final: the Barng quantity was 1.59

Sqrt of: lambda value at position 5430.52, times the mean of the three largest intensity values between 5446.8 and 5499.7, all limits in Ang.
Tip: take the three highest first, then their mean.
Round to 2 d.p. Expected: 1.59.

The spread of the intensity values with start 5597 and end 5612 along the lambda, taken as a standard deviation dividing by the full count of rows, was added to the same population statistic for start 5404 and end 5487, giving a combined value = 0.15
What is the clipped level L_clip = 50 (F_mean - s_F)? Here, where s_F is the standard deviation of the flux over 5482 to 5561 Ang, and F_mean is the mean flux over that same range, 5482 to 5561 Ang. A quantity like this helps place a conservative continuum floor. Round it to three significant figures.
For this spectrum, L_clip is 75.7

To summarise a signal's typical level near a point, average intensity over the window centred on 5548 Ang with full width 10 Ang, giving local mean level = 1.53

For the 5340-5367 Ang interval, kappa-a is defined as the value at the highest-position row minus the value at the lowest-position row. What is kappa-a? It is -0.016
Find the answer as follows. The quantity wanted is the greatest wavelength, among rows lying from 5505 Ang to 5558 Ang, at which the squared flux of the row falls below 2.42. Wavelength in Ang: 5557.02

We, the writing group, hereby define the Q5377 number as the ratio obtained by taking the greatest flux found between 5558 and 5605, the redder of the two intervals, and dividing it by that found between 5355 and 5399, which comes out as 0.94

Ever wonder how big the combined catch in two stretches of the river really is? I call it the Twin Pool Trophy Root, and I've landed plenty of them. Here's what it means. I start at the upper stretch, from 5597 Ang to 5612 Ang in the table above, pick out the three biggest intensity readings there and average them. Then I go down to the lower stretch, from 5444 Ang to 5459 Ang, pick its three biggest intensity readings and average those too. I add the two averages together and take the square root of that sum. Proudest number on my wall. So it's 1.76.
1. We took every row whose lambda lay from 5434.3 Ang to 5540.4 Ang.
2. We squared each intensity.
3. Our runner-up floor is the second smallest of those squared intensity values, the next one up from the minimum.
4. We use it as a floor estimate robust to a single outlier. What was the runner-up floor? 2.27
